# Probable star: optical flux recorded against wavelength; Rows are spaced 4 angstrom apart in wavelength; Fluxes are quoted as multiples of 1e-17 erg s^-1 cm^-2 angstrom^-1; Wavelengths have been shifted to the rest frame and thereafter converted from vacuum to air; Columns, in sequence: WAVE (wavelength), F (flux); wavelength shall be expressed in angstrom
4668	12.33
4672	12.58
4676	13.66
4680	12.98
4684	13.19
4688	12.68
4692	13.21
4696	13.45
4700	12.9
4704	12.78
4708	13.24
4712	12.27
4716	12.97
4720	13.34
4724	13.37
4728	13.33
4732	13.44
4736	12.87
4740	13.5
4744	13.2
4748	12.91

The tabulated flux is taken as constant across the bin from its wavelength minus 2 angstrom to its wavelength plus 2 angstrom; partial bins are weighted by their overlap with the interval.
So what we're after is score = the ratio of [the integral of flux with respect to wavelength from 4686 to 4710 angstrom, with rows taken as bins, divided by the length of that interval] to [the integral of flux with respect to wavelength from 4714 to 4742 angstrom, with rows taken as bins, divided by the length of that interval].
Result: 0.98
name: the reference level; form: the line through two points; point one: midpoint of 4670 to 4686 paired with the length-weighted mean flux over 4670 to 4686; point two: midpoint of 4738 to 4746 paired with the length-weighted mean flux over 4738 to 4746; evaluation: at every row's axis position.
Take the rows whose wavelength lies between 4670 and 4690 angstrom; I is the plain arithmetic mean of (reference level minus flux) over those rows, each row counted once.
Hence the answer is 0.09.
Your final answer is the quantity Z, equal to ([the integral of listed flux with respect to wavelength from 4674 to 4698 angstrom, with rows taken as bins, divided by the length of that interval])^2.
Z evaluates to 174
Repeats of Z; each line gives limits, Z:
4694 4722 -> 169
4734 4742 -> 174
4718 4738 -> 176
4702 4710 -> 169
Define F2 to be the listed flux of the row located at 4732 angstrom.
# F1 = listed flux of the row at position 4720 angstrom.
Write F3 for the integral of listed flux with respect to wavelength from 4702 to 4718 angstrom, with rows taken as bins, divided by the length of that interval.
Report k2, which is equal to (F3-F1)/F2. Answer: -0.039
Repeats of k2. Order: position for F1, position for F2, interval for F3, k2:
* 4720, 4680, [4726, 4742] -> -0.004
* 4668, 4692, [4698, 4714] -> 0.035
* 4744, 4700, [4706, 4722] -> -0.019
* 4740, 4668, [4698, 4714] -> -0.057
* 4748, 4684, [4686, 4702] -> 0.011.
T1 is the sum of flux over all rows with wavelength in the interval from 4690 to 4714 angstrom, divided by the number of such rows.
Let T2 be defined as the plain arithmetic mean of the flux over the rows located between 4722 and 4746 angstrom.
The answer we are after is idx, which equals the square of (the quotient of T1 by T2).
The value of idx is 0.95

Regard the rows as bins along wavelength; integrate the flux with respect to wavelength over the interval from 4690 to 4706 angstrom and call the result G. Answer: 209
